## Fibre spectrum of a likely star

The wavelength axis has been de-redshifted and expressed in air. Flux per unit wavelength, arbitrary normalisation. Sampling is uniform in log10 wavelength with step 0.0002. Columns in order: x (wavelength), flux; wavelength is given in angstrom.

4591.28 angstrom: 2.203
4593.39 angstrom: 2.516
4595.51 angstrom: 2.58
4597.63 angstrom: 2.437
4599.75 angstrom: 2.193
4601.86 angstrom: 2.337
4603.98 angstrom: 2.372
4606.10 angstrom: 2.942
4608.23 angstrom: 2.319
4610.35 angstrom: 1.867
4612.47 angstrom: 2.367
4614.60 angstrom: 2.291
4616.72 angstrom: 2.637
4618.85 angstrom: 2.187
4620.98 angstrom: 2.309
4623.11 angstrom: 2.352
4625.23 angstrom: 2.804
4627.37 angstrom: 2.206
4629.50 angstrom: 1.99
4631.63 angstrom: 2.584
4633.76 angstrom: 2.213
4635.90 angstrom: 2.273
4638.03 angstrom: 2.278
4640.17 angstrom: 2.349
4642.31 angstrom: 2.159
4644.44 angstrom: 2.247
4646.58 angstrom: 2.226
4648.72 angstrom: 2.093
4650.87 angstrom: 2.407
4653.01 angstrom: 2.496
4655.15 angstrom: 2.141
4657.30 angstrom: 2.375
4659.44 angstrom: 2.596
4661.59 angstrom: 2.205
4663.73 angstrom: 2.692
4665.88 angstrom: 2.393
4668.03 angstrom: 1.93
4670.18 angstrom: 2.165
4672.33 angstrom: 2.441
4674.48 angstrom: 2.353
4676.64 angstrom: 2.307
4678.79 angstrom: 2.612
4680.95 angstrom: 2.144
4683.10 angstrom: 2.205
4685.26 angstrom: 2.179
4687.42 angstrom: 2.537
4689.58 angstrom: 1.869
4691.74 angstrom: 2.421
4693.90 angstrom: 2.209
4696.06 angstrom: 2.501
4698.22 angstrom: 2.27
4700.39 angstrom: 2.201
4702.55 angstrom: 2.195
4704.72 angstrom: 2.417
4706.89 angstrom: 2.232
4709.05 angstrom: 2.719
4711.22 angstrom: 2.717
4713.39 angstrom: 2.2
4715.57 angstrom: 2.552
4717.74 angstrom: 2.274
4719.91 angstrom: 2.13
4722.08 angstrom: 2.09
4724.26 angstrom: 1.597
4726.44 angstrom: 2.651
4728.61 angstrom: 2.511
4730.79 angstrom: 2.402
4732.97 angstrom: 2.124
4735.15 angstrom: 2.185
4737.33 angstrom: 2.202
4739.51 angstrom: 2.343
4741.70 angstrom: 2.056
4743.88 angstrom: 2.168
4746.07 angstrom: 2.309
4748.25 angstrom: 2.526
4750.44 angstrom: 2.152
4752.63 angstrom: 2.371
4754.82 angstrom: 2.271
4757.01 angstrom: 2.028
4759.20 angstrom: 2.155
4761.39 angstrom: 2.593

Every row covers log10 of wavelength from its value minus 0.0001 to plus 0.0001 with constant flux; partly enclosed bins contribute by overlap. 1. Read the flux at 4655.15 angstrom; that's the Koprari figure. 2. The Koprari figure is 2.141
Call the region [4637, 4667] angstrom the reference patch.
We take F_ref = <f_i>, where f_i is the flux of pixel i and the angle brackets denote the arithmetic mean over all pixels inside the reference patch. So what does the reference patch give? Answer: 2.33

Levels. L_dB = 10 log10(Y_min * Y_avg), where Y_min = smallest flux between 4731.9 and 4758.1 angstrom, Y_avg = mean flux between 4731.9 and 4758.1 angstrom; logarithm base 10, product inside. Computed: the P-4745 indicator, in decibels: 6.55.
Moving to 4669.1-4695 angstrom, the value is 6.31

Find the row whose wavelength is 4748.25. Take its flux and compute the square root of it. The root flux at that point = 1.59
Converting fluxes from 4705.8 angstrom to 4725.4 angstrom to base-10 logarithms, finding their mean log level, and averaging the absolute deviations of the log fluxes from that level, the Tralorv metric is 0.049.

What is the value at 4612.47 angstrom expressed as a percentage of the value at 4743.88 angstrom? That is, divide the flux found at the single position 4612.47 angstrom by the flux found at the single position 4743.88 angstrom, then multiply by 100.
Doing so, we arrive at 109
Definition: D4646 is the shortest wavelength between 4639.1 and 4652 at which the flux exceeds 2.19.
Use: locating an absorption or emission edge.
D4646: 4640.17 angstrom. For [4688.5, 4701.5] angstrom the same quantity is 4691.74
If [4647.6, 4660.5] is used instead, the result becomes 4650.87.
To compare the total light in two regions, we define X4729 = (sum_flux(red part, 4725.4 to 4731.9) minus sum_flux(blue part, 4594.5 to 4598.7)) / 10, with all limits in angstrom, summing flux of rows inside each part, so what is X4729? 0.3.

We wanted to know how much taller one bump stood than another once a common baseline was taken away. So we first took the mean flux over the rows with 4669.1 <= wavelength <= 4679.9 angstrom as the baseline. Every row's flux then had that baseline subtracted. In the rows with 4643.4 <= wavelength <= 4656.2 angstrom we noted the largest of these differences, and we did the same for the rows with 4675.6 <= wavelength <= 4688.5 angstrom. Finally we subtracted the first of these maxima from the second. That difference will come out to 0.12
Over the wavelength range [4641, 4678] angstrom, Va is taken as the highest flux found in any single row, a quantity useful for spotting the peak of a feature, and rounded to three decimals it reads 2.692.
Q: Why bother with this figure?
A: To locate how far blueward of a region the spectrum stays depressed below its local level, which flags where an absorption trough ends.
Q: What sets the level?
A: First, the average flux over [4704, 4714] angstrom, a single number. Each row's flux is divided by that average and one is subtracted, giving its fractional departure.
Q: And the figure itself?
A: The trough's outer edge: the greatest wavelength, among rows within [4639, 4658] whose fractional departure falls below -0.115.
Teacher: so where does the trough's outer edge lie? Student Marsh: 4655.15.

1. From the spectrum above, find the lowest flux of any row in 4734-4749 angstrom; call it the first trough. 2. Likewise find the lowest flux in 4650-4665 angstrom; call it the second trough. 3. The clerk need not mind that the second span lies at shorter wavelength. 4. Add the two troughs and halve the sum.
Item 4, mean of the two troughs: 2.10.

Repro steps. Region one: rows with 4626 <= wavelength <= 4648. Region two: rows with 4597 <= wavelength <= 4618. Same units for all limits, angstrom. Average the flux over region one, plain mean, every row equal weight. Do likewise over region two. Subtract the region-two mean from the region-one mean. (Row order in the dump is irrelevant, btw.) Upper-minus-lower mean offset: -0.12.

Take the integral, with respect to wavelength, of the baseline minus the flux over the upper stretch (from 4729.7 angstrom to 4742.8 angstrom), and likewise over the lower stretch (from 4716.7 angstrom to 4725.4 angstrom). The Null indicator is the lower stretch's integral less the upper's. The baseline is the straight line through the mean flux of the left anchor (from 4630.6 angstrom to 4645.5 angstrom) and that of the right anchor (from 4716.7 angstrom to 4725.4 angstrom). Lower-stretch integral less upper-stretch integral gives 3.2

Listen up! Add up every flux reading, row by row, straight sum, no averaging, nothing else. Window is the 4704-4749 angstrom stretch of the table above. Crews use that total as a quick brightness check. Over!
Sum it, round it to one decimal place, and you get 48.4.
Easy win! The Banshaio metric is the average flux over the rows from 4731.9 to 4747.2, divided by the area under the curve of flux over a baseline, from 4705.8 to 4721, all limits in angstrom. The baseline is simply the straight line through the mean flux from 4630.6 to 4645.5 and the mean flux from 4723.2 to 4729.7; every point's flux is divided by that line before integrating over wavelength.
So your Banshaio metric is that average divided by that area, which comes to 0.136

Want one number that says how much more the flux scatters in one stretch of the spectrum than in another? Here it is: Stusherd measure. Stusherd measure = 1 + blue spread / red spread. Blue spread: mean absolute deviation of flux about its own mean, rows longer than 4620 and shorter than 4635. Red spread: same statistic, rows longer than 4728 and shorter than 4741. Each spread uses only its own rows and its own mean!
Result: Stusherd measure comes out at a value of 2.6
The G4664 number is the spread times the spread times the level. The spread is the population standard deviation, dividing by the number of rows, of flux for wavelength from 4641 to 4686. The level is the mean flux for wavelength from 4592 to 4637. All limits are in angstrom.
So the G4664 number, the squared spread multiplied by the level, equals 0.083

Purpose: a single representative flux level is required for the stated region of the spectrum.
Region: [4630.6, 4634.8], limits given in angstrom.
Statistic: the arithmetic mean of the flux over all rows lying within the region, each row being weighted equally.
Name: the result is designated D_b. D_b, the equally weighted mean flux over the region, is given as 2.40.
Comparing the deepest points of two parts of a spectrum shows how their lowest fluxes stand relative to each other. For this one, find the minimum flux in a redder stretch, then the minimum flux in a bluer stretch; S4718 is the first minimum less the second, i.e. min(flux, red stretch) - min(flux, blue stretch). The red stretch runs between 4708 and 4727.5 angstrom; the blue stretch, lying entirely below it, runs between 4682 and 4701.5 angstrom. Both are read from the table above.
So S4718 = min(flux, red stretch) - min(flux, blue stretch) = -0.3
